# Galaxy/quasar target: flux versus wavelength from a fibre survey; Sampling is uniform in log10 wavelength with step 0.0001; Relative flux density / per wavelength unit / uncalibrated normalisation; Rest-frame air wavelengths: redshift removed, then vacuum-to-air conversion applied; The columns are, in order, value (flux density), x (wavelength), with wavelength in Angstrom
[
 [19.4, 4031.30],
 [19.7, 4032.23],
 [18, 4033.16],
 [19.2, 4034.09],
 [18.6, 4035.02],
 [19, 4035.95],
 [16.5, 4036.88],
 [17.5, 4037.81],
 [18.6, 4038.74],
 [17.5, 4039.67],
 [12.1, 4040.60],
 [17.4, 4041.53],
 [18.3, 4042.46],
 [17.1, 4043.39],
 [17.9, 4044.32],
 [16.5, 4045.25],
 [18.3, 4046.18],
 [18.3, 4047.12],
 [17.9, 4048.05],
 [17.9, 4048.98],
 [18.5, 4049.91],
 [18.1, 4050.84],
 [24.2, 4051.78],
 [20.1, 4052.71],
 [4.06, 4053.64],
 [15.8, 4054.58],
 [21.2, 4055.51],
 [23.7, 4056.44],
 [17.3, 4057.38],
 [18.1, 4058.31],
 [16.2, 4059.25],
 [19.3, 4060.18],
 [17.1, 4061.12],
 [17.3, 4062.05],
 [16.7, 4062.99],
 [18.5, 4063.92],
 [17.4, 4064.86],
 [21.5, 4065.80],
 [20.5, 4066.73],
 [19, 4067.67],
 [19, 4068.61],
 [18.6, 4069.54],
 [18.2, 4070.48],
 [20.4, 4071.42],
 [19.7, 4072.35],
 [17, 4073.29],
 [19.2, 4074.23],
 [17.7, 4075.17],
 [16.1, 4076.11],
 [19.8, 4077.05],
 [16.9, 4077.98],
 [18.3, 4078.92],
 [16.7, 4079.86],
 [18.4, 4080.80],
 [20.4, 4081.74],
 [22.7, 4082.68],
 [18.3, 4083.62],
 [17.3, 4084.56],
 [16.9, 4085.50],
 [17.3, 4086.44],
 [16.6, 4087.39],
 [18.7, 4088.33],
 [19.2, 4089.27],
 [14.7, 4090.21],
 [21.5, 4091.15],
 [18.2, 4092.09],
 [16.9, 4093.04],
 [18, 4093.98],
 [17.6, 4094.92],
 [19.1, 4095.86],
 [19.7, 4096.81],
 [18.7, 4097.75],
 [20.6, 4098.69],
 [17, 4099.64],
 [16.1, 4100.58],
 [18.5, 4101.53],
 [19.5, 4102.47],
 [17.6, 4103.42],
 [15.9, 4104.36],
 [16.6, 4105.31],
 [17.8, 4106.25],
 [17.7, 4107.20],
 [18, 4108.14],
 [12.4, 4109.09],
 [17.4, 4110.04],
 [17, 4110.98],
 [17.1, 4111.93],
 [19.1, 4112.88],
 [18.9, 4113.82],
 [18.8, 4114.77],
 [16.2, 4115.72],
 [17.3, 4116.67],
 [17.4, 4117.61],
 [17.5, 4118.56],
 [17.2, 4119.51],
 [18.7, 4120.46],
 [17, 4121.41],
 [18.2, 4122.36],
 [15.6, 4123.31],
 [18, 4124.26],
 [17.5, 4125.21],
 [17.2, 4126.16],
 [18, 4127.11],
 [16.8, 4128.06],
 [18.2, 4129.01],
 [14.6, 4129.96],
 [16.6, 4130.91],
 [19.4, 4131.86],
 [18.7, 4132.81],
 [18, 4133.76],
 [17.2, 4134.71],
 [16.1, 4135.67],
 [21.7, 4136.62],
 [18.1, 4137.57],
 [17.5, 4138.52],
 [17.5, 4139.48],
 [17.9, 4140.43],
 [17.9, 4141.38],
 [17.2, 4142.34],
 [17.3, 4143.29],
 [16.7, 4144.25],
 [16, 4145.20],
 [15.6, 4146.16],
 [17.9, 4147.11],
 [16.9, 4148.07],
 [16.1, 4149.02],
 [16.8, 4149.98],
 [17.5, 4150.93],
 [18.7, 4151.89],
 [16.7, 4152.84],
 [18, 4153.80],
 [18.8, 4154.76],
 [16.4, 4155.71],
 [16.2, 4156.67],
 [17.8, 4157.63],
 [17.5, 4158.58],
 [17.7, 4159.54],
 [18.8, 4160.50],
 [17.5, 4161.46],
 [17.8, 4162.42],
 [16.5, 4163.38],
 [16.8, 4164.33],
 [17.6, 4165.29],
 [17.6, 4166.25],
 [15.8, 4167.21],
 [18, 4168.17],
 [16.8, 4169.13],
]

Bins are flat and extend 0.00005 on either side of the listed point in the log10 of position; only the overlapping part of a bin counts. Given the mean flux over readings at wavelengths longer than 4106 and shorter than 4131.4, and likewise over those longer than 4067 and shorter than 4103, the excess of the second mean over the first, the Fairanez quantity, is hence 1.1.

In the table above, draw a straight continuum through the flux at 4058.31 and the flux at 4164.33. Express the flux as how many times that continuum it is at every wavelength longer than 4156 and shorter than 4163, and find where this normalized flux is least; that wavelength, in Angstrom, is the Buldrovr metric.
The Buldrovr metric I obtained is 4156.67 Angstrom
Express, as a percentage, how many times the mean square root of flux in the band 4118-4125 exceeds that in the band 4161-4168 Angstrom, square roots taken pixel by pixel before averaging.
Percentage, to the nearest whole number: 101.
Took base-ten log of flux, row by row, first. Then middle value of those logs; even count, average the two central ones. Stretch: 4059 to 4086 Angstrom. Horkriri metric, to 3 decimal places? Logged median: 1.262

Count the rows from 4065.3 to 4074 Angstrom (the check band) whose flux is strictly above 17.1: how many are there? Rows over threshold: 8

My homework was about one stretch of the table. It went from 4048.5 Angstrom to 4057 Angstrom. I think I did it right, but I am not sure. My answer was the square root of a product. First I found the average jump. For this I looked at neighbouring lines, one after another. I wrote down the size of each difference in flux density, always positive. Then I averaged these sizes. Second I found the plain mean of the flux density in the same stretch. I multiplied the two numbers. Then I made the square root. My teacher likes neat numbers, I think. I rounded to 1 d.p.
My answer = 10.3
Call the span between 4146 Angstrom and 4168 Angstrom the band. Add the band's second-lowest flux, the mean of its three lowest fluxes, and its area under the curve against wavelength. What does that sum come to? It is 412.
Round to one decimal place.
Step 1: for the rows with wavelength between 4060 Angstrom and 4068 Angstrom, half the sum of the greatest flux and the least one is 19.1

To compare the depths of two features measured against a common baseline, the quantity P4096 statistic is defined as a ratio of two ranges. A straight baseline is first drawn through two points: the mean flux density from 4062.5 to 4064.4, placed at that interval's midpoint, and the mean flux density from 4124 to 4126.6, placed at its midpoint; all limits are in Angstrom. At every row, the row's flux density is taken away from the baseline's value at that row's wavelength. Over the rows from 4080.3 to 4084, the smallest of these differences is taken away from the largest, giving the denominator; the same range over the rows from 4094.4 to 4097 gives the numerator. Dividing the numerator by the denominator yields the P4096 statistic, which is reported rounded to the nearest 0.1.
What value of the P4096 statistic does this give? 0.5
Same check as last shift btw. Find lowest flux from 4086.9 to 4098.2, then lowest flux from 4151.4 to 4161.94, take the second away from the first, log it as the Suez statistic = -1.5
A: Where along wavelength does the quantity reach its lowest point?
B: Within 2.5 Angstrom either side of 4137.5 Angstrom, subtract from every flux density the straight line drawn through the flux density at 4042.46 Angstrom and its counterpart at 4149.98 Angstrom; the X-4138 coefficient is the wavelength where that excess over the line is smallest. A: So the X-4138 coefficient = 4135.67 Angstrom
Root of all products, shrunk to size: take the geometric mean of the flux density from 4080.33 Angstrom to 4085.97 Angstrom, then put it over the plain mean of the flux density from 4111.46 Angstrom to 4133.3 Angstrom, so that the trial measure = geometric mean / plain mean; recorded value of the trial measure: 1.08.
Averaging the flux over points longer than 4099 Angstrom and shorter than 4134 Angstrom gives 17.4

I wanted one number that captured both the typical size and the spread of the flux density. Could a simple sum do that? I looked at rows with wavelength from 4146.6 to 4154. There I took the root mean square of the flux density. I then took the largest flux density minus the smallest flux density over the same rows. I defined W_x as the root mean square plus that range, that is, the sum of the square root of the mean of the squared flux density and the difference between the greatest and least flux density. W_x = 19.9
